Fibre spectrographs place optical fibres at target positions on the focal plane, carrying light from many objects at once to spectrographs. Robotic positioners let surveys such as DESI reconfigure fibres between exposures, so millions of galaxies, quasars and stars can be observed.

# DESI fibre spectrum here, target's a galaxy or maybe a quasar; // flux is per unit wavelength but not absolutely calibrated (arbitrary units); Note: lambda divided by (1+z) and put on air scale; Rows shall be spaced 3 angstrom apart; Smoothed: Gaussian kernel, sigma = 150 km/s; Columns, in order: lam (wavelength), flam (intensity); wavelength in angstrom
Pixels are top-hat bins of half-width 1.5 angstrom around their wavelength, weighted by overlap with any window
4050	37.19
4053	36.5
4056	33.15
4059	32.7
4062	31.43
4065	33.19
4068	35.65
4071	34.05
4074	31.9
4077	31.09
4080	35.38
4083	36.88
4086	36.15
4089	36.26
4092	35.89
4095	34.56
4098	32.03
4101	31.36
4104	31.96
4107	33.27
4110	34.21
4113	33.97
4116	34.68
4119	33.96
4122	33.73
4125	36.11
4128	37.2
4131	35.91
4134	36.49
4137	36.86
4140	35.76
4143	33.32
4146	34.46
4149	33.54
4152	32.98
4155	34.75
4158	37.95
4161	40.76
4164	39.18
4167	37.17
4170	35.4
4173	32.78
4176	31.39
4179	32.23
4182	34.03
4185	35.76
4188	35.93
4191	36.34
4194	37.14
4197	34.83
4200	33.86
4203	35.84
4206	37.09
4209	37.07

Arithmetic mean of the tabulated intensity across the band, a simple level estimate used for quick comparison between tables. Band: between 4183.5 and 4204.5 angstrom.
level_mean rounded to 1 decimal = 35.7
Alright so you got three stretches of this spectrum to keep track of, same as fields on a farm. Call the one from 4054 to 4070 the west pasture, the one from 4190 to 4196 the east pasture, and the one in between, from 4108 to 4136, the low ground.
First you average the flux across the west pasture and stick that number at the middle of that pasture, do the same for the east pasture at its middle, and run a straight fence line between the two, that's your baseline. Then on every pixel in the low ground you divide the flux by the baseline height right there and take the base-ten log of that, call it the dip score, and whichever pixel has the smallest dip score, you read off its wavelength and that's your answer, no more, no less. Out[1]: 4122 angstrom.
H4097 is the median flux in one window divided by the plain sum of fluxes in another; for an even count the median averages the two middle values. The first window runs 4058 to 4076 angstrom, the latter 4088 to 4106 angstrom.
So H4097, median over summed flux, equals 0.163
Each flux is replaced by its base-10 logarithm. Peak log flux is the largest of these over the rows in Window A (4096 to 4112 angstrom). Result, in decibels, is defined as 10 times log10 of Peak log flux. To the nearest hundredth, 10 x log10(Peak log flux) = 1.86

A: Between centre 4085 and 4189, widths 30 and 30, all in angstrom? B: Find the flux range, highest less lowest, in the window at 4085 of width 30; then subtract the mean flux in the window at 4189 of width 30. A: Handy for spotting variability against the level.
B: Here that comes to -28.9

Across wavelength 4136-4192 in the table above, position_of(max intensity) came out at 4161 angstrom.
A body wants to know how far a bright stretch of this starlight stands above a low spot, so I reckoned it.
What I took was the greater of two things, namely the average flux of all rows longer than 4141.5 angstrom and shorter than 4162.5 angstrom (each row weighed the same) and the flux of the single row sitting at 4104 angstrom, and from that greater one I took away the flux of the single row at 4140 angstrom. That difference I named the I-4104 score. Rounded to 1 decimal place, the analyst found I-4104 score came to -0.4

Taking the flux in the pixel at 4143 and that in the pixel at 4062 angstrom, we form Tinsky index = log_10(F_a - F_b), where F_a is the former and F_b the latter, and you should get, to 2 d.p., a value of 0.28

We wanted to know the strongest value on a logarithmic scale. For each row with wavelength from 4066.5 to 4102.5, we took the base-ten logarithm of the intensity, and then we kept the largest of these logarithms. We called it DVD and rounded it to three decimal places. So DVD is 1.567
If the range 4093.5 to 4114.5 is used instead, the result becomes 1.539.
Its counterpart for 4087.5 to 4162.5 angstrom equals 1.610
